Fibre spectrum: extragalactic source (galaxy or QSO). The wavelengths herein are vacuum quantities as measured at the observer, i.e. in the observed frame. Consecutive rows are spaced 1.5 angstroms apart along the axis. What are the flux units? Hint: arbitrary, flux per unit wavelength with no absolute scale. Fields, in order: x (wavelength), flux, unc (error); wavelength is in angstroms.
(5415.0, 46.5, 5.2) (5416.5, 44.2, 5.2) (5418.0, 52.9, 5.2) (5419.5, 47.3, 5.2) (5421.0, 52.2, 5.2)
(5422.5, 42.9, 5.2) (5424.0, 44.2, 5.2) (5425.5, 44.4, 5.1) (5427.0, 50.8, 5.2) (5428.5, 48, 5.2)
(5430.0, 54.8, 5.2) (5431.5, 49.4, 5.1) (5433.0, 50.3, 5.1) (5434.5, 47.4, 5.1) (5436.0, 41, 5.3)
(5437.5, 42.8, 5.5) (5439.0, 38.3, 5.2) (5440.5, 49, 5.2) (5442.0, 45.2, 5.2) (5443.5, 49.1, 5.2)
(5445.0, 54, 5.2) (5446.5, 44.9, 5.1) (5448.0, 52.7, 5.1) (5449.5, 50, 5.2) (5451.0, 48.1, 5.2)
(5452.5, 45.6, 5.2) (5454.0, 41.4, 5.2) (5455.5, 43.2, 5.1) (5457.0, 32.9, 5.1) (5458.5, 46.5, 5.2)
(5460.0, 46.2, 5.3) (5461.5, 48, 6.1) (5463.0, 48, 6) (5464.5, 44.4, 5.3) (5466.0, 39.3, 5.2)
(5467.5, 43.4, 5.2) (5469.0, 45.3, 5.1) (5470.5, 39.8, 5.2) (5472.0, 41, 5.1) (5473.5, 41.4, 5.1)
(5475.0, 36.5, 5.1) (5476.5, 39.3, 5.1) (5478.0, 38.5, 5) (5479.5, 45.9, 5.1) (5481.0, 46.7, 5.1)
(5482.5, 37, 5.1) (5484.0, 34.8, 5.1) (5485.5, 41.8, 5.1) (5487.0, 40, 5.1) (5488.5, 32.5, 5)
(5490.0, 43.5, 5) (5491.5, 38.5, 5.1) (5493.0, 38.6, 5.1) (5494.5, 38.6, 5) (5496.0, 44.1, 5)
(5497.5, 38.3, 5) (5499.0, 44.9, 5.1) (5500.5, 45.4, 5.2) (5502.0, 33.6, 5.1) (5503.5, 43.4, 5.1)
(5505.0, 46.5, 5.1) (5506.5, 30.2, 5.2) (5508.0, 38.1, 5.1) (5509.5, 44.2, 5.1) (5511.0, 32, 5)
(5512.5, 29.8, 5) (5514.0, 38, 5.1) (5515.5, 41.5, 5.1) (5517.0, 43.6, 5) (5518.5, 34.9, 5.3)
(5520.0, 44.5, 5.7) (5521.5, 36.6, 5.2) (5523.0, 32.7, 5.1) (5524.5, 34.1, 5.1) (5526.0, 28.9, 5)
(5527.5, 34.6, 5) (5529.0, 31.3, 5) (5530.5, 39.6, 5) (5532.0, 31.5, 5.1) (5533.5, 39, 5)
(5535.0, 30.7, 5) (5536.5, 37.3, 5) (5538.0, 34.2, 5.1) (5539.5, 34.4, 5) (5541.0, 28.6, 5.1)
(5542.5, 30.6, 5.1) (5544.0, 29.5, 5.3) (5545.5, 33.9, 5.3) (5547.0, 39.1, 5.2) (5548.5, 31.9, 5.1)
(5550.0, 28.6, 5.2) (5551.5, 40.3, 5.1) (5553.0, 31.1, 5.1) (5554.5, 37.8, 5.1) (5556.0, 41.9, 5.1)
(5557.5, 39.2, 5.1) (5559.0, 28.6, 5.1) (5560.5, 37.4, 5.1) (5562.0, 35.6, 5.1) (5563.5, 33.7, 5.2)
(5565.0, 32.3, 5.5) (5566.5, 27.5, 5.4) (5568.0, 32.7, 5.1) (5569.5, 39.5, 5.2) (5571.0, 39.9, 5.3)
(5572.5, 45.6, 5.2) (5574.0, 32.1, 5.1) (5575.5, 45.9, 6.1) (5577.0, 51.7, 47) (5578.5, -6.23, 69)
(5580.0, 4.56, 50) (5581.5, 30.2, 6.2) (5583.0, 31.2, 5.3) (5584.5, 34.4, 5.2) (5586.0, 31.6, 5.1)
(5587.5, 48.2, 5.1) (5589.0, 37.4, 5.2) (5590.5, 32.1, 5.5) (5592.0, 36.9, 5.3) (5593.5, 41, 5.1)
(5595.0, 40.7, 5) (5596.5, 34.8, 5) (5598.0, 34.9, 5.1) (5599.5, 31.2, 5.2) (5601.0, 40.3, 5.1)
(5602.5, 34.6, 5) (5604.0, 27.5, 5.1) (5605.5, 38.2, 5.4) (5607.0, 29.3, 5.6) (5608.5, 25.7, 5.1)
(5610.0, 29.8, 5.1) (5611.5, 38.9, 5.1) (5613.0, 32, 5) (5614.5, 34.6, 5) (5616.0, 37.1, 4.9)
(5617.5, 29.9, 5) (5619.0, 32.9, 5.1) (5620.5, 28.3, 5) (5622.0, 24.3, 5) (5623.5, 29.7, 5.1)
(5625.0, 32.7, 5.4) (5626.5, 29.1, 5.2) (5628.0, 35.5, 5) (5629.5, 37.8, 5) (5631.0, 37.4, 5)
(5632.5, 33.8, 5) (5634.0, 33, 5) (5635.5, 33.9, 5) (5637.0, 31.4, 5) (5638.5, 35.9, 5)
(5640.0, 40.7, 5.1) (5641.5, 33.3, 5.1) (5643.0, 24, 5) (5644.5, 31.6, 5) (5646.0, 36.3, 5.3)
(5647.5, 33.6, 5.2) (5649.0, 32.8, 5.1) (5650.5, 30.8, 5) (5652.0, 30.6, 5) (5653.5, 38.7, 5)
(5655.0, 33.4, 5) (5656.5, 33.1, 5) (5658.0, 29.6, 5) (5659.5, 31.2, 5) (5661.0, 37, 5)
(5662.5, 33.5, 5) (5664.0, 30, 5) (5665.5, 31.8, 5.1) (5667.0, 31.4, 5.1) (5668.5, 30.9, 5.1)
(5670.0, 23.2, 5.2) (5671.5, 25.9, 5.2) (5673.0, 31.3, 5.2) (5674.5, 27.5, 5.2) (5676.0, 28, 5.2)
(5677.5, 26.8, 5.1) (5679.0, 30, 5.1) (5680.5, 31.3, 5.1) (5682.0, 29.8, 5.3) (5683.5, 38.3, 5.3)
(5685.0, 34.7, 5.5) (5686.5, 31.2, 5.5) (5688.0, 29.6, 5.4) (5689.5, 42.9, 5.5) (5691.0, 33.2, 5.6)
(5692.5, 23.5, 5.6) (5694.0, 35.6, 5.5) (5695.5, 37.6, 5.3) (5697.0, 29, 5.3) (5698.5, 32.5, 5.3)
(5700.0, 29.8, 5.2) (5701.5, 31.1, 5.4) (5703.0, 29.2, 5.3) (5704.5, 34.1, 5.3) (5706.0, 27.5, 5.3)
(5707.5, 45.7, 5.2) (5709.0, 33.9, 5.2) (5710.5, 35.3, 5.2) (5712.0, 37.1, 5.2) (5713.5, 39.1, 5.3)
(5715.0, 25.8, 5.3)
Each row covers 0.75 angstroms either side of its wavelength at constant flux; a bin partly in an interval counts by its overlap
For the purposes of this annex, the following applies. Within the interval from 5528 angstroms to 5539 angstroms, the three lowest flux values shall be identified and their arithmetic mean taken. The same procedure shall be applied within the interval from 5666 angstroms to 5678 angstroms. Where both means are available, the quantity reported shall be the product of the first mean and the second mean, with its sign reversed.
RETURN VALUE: -789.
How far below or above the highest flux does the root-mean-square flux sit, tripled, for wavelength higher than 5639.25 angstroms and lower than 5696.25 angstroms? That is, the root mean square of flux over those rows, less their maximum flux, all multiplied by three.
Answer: -32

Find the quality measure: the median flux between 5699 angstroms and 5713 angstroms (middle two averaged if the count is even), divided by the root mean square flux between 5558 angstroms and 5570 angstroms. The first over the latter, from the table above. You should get 1.01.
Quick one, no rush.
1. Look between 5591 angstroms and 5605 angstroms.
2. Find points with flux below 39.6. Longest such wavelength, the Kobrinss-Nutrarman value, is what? 5604.0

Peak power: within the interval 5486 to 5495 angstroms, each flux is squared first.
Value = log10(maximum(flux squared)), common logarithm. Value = 3.28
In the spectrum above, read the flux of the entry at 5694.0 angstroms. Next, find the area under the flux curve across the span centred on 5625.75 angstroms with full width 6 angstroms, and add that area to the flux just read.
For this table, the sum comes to 226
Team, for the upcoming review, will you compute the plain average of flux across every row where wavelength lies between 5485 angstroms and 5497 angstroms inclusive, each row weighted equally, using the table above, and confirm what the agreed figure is 40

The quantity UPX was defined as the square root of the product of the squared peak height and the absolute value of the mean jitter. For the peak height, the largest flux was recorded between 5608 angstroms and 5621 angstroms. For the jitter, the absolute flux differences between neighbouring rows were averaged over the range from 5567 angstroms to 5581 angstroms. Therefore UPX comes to 147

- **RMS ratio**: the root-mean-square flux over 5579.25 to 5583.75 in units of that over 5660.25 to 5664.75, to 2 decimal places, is 0.75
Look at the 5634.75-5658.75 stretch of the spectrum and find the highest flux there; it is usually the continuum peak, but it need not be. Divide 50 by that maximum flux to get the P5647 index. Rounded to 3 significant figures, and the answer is 1.23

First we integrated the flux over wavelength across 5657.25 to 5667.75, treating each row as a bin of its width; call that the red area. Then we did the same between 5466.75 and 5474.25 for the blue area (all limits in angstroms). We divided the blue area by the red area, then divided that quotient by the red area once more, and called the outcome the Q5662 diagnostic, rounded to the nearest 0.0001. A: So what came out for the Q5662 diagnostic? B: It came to 0.0028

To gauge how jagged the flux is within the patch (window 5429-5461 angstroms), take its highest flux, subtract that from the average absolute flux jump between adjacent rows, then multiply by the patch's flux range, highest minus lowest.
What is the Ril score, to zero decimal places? -1091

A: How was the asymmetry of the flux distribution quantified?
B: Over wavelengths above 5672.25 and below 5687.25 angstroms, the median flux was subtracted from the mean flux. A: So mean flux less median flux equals 0.3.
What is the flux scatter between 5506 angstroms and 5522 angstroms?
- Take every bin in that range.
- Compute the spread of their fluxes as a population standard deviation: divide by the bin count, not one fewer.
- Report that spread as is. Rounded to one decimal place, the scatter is 5.2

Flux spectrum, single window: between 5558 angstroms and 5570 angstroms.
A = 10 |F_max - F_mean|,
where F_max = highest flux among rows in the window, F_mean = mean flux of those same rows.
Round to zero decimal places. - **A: 61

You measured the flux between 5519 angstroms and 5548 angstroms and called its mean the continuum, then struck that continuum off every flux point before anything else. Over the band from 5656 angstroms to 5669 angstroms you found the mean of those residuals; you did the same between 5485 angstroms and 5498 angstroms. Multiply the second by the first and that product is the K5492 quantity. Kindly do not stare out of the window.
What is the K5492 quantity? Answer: -12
